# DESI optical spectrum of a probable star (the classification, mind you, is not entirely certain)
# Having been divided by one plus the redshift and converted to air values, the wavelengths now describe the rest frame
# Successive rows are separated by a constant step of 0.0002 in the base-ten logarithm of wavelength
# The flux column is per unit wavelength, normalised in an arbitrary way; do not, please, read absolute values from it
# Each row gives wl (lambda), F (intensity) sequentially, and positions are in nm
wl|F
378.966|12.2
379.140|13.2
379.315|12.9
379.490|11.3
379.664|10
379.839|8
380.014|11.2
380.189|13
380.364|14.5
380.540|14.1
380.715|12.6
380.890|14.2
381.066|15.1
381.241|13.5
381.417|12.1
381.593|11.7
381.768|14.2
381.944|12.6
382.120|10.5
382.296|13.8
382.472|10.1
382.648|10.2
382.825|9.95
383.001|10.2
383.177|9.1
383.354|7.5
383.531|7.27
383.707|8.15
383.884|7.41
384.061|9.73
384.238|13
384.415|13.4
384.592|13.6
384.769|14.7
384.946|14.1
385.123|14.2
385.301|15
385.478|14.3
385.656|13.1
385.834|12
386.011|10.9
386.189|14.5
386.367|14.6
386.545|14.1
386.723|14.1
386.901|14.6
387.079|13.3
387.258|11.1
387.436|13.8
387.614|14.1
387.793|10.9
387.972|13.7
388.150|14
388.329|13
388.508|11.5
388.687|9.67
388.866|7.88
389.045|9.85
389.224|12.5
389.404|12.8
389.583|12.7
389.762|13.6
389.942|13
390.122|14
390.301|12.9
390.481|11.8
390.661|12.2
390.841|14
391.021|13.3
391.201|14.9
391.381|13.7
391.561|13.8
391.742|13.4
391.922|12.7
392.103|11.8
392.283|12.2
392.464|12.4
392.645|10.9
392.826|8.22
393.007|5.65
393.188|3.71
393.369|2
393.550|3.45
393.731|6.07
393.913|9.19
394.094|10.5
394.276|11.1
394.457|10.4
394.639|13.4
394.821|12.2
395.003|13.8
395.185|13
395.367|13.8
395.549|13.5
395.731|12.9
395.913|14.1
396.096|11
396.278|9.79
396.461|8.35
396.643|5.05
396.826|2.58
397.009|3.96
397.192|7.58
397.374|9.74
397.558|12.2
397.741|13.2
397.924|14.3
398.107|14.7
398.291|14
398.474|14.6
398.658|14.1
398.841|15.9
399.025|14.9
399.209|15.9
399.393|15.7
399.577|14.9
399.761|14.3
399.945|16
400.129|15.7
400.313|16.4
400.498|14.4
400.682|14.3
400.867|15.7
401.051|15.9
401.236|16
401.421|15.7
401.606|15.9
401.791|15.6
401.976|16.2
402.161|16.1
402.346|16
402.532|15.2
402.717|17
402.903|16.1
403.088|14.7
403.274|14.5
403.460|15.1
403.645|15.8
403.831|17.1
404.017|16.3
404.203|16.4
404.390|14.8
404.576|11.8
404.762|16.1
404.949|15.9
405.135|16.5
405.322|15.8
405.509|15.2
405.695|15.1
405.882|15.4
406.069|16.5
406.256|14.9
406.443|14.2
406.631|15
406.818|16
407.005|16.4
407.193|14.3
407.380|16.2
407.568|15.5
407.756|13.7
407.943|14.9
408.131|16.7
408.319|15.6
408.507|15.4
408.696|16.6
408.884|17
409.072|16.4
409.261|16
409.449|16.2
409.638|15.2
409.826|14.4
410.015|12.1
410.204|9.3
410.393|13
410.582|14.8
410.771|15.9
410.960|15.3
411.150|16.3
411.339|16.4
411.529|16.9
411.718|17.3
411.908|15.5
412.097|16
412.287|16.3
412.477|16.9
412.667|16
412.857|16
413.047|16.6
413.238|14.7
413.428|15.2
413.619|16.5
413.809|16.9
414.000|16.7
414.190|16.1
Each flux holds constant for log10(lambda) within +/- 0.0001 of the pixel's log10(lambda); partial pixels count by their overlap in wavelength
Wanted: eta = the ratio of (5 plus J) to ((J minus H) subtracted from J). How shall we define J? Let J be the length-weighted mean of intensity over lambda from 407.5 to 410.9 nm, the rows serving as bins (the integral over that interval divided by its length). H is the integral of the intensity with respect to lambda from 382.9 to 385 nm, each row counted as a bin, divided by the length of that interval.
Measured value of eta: 1.88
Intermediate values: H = 10.6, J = 14.9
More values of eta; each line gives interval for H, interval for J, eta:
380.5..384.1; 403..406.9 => 1.83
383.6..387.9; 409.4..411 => 1.47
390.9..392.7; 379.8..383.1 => 1.33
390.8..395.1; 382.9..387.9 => 1.64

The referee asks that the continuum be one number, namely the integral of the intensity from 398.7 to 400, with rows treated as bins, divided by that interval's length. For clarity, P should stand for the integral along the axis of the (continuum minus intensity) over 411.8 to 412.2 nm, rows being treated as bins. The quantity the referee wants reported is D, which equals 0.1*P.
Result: -0.020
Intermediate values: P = -0.20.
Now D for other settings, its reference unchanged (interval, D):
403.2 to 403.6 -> 0.015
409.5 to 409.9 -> 0.013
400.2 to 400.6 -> -0.003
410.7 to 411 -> -0.010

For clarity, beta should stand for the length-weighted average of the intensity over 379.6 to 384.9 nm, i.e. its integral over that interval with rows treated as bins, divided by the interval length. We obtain 11.5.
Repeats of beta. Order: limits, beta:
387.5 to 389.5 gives 11.8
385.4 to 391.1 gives 12.7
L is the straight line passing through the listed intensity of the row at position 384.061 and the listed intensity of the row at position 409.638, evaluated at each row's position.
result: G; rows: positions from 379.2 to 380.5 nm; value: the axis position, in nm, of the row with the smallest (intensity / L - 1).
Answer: 379.839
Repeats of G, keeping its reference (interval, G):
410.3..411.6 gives 410.393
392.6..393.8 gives 393.369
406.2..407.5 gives 407.193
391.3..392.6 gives 392.103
